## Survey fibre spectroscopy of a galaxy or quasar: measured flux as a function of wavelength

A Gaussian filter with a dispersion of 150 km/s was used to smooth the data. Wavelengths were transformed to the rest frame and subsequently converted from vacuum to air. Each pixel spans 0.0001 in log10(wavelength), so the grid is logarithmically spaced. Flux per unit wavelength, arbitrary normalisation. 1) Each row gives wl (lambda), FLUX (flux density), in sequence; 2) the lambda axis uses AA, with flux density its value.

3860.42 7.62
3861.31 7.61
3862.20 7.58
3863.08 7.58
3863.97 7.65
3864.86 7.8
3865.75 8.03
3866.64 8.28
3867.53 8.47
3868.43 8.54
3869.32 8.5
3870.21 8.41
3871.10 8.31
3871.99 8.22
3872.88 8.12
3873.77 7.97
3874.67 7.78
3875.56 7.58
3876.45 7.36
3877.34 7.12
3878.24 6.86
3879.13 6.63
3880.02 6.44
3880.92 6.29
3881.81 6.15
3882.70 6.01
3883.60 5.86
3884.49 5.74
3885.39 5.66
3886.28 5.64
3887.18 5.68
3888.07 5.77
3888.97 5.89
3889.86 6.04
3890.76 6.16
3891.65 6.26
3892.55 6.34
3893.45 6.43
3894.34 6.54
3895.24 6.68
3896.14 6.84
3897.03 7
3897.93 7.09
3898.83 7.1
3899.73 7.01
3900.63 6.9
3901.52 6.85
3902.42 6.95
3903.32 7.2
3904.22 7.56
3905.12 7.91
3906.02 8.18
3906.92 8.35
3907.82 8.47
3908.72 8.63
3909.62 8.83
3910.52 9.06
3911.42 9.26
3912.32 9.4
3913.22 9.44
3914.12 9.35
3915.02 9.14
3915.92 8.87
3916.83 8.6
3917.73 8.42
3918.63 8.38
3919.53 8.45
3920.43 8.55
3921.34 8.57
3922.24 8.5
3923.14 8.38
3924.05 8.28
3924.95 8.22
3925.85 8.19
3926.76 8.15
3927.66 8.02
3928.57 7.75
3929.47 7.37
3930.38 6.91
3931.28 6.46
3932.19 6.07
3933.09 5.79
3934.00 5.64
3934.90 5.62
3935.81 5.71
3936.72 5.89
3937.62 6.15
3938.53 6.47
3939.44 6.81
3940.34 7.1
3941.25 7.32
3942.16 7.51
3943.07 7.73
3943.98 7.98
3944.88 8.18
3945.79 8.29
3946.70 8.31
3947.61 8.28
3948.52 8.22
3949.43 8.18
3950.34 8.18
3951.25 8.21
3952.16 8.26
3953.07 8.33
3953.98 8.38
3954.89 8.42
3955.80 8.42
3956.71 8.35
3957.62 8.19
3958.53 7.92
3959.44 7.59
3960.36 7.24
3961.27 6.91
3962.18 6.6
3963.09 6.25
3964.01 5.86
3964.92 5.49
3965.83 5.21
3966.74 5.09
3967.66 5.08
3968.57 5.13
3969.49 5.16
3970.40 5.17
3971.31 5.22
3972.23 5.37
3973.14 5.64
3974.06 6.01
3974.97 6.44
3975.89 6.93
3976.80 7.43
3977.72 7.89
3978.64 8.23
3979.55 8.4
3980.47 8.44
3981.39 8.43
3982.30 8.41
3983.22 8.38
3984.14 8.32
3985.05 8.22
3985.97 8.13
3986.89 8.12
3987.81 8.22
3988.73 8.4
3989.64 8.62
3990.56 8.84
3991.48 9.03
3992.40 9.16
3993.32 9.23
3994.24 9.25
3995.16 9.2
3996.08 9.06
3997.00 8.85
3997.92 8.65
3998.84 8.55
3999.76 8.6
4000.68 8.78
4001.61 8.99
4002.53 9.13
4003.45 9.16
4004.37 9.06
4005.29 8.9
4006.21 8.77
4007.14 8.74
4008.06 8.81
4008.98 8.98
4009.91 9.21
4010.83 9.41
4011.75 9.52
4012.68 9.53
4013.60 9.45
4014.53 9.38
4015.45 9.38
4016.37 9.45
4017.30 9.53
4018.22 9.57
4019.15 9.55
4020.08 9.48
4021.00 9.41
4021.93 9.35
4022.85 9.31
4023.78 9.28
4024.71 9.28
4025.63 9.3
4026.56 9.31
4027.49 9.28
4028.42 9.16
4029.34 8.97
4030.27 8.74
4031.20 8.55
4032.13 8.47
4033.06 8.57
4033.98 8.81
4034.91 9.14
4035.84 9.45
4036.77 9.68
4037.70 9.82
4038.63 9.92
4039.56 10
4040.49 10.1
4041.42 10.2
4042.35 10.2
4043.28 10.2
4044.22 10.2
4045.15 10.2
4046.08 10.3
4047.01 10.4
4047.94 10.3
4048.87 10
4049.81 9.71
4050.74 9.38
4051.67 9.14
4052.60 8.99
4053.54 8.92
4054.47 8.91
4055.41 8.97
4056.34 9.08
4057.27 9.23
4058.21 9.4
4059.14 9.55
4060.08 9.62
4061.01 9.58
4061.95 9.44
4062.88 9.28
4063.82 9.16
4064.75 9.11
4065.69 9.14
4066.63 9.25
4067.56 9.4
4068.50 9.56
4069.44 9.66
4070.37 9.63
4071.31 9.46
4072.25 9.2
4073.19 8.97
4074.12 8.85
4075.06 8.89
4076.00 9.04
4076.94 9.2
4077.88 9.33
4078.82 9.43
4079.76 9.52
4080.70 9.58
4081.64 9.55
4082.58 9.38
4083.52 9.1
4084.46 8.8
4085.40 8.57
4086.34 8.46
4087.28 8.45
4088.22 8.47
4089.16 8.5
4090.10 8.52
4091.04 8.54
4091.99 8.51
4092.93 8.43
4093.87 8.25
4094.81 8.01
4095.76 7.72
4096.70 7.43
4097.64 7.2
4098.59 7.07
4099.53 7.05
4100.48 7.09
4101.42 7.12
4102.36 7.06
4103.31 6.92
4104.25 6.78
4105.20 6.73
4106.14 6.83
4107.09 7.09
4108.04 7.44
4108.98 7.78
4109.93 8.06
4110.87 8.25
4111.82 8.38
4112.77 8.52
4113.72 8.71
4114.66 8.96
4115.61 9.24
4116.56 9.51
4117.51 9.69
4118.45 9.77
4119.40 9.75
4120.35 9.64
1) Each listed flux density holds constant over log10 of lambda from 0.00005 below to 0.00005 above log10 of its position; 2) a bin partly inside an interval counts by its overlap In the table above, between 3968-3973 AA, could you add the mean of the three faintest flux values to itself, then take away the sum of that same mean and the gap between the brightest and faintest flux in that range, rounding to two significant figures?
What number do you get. 4.9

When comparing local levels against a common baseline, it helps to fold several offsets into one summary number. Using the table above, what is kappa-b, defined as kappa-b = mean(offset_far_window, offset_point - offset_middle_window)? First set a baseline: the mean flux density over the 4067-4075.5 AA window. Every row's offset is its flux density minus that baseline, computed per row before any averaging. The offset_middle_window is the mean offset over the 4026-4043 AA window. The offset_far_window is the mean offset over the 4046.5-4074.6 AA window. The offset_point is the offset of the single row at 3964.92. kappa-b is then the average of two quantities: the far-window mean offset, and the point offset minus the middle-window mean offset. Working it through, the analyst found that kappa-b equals -1.9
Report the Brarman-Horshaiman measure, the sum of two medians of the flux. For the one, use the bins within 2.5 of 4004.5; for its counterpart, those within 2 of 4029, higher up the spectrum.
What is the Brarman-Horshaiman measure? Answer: 18.1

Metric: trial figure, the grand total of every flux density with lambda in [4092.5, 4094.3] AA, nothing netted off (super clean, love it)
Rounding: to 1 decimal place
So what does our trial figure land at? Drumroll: 16.7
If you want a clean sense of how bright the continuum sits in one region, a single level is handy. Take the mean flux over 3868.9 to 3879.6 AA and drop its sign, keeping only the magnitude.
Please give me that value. 7.7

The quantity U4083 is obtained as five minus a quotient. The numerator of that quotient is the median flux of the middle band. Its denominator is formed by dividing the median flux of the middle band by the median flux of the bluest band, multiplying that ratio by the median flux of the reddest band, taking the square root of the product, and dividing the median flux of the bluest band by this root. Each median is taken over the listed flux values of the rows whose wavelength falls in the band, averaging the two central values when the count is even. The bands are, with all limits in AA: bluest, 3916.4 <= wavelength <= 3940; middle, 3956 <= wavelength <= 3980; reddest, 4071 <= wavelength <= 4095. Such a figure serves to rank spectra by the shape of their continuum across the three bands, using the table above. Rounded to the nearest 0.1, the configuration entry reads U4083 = 2.9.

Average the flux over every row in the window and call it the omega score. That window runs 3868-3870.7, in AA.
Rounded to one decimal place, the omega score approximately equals 8.5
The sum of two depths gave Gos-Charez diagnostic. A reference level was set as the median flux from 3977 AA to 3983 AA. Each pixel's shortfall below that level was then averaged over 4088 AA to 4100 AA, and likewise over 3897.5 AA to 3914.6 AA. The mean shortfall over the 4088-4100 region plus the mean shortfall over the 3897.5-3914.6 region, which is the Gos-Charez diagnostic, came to 0.8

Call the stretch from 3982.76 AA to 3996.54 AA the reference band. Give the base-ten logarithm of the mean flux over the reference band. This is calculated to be 0.938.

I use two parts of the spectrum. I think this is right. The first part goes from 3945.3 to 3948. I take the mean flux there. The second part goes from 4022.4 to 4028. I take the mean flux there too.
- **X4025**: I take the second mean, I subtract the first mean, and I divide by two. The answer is 0.50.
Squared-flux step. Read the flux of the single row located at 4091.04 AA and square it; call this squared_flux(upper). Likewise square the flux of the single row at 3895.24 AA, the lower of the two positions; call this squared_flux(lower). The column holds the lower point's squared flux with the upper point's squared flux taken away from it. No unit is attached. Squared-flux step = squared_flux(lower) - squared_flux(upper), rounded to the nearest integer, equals -28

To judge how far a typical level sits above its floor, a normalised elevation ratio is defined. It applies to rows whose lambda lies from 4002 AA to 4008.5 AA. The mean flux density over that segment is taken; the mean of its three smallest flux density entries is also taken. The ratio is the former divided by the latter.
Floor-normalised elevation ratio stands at 1.02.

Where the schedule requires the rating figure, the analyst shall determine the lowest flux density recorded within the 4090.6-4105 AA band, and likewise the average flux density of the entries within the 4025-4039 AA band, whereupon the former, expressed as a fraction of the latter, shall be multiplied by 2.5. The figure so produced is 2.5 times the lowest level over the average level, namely 1.85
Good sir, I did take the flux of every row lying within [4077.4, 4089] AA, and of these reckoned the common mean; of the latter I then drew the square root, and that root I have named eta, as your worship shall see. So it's 3.0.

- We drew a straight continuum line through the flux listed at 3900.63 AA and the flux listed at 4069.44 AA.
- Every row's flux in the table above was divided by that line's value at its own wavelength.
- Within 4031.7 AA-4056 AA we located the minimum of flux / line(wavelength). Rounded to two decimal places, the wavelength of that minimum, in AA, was 4032.13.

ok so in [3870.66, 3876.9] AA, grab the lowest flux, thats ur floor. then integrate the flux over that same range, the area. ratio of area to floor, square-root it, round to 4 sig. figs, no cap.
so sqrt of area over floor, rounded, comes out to 2.590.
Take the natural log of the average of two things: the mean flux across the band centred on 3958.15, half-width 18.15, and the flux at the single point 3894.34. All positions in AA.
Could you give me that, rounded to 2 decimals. 1.92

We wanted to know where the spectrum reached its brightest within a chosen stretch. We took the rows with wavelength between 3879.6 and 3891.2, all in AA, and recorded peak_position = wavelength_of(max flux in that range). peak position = 3880.02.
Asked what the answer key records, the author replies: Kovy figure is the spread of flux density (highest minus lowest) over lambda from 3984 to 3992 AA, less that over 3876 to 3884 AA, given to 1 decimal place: -0.6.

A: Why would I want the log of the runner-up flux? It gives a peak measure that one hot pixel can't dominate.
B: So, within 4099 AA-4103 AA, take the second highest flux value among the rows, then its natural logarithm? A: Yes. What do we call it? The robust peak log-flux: 1.96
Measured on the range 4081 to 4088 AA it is 2.24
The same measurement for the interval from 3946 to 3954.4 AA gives 2.12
